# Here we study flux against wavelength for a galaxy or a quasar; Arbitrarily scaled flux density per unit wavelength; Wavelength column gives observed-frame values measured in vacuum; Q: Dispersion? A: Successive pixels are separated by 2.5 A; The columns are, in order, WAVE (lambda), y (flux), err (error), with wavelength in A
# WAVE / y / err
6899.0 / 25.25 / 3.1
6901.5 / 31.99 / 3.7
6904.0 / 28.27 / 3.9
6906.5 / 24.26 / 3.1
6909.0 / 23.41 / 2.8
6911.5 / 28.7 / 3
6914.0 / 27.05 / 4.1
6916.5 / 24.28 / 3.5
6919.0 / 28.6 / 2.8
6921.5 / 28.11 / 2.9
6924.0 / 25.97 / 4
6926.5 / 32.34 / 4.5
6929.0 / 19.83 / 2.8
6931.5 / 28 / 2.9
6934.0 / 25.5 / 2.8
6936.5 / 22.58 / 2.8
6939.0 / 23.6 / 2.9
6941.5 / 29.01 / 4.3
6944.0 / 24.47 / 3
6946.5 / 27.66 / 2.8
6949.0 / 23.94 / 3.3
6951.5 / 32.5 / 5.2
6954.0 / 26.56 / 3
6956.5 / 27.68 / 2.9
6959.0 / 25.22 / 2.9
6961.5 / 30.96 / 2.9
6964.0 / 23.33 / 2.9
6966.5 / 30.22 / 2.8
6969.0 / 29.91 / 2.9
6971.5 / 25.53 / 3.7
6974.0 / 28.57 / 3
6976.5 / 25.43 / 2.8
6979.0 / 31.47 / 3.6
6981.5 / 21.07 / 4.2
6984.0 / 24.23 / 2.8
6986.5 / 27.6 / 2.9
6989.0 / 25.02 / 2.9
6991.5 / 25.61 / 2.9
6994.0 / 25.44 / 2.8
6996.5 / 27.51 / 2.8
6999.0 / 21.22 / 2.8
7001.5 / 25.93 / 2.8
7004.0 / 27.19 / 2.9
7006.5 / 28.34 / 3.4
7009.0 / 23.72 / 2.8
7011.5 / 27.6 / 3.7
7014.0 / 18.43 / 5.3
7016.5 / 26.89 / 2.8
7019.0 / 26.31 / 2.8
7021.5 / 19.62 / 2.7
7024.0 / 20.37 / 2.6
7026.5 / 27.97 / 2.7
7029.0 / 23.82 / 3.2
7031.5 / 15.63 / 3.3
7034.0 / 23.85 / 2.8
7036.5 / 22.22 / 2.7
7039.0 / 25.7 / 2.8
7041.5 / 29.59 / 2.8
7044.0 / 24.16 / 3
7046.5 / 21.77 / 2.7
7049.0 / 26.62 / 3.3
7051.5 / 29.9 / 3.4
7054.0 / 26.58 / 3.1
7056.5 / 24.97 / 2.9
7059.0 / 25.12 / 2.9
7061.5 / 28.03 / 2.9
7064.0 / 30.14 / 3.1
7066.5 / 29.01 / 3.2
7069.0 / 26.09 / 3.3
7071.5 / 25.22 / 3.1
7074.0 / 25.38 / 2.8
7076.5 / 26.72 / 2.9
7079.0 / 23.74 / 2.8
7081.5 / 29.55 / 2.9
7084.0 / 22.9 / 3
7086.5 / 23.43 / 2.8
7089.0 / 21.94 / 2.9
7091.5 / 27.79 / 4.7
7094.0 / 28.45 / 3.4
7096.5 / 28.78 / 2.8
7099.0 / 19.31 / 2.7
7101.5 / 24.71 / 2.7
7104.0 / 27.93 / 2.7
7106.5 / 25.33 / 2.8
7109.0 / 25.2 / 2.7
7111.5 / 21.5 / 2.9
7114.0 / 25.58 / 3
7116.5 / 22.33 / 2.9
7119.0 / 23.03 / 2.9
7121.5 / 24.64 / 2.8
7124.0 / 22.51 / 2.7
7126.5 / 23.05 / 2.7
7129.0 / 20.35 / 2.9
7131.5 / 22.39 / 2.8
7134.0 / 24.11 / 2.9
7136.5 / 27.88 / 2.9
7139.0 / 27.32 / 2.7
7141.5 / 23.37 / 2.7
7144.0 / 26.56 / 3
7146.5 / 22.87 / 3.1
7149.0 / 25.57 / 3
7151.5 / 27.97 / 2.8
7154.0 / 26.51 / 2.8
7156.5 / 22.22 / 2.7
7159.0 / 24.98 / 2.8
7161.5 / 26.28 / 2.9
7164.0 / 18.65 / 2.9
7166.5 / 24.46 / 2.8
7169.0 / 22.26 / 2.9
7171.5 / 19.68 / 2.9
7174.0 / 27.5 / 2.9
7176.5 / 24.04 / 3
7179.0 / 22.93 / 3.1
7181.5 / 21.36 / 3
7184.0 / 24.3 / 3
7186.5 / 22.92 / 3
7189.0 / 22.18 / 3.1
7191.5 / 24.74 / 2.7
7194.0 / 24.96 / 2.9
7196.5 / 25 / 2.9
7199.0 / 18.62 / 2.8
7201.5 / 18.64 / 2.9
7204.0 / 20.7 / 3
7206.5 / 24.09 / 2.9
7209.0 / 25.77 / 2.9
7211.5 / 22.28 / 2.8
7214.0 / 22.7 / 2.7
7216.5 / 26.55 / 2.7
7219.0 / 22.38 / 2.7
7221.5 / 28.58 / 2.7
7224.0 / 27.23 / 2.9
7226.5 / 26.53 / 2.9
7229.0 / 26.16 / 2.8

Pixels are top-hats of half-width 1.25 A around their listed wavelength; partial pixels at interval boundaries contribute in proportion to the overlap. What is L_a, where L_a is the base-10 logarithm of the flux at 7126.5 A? 1.36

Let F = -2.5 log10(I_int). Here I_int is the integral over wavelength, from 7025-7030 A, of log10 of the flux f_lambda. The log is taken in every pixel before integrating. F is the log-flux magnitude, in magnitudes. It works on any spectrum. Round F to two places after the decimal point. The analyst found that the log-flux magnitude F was -2.12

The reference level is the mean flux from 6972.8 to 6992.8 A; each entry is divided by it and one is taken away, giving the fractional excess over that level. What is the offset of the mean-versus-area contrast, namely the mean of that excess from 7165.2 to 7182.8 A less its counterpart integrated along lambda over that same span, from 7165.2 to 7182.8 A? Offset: 1.9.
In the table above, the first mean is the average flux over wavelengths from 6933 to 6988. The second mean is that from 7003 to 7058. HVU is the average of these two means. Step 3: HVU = 25.6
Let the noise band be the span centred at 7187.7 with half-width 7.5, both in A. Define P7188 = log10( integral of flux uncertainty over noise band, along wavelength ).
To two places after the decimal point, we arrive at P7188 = 1.65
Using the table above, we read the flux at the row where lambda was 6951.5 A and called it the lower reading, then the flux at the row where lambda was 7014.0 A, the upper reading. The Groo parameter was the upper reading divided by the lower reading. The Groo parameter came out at 0.57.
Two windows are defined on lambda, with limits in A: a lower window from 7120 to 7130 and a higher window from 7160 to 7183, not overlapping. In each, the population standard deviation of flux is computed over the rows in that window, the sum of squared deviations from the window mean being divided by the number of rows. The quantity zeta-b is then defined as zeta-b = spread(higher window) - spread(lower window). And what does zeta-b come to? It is 1.2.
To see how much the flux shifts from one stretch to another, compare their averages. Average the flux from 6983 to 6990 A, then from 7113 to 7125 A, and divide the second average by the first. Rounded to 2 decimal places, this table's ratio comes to 0.92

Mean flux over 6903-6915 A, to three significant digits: 26.3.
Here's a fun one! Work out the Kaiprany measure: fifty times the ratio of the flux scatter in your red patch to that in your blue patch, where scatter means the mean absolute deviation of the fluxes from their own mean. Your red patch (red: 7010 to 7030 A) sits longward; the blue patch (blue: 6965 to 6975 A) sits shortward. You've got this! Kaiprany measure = 110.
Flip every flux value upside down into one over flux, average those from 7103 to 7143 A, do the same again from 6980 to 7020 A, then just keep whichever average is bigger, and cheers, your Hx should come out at 0.0417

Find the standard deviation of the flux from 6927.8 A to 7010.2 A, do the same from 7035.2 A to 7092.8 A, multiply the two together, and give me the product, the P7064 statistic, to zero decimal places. 8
